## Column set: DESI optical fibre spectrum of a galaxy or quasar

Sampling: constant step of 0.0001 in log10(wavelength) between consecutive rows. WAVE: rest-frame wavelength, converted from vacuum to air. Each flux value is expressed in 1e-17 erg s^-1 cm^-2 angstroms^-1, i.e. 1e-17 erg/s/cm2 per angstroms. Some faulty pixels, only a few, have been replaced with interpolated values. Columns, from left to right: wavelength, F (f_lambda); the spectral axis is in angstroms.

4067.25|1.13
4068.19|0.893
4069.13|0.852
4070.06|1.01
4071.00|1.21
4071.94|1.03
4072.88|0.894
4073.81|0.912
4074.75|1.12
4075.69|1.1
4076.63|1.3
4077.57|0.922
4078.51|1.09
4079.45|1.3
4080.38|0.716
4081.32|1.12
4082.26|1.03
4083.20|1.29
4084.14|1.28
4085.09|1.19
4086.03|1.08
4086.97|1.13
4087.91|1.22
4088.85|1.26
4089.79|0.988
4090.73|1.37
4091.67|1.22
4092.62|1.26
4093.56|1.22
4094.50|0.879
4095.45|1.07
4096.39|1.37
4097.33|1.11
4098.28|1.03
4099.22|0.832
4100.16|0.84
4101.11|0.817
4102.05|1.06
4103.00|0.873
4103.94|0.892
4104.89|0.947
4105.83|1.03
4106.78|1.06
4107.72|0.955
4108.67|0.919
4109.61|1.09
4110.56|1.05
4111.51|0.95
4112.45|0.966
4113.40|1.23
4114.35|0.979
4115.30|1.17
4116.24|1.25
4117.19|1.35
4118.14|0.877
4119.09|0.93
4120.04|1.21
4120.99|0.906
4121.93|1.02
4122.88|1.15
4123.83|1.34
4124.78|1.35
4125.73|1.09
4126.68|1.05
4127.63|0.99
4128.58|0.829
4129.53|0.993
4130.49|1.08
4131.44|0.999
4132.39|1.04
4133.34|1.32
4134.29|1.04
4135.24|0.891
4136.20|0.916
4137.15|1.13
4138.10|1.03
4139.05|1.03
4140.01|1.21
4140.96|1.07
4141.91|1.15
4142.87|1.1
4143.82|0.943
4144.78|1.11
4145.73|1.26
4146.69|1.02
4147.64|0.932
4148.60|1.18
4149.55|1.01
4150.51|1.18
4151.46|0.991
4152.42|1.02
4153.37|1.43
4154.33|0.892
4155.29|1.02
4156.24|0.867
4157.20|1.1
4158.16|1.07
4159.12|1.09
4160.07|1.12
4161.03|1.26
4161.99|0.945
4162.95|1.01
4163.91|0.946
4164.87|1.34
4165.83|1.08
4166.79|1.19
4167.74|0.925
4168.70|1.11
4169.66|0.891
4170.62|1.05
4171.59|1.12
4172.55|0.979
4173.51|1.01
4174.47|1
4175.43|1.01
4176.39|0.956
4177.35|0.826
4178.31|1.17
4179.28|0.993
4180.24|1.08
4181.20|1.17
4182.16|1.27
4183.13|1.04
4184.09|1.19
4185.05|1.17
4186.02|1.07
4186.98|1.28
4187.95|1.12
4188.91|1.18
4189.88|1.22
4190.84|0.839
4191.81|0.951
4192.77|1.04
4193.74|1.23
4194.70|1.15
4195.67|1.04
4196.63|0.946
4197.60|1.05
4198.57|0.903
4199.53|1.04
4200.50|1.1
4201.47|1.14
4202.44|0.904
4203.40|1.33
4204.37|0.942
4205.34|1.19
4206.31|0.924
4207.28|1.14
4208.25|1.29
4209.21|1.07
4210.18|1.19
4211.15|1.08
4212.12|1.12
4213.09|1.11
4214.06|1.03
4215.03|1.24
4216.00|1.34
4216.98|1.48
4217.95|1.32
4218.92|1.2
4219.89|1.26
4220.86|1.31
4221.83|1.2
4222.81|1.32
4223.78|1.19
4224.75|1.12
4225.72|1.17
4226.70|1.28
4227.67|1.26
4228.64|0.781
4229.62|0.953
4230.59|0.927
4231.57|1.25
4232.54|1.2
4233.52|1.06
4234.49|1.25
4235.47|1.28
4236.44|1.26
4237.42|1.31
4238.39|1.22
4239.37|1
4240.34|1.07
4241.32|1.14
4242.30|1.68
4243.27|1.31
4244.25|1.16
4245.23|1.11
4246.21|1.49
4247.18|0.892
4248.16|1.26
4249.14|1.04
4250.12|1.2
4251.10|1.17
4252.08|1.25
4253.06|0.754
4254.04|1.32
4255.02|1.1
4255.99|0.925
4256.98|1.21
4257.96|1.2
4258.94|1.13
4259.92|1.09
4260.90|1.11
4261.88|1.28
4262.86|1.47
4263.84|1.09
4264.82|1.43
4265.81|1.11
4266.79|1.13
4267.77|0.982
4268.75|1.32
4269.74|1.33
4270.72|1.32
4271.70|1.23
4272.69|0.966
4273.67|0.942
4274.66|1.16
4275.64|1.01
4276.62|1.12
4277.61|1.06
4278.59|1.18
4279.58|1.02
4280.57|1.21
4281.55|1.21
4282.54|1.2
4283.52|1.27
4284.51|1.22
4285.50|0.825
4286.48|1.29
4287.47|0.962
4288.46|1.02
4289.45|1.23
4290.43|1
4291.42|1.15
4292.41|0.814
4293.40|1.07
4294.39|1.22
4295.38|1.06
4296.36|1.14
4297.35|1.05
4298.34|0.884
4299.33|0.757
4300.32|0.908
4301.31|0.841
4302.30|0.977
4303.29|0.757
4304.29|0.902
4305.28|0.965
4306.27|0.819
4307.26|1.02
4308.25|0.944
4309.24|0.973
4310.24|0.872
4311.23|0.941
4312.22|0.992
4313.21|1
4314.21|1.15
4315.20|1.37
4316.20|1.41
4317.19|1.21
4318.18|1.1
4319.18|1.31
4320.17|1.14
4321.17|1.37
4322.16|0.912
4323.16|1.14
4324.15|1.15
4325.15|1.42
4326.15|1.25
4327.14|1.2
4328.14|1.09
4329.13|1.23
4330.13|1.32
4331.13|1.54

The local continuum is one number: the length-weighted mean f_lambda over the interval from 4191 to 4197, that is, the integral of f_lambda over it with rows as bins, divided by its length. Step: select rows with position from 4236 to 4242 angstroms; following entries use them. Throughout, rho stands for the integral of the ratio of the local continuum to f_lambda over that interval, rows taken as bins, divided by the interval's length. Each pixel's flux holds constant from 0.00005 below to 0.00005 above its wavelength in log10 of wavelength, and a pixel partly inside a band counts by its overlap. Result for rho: 0.90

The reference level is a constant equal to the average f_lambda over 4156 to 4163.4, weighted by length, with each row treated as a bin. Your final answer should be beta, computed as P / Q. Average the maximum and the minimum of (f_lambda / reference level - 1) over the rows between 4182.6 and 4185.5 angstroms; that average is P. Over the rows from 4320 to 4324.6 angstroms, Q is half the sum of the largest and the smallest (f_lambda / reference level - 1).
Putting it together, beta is 0.7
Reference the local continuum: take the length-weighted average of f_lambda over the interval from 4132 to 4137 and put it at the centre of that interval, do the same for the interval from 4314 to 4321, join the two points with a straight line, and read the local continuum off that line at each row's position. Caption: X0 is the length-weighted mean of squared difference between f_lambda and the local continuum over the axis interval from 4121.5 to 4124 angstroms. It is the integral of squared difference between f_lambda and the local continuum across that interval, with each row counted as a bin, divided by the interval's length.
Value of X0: 0.029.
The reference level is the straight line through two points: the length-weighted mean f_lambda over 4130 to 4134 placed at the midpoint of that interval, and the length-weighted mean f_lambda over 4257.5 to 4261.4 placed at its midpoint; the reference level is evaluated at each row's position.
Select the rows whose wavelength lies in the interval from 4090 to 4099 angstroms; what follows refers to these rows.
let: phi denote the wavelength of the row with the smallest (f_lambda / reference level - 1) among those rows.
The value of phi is 4094.50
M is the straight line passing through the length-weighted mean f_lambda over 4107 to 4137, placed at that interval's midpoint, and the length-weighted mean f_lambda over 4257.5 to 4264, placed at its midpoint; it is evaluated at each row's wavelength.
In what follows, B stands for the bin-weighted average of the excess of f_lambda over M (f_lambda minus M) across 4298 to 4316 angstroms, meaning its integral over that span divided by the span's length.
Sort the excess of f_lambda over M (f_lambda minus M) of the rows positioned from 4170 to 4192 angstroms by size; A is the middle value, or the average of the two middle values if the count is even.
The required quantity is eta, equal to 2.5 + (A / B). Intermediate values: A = -0.06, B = -0.29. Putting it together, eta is 2.7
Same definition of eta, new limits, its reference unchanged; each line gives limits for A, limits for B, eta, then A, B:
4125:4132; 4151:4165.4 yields 5.3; -0.07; -0.03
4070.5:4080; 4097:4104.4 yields 1.8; 0.08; -0.11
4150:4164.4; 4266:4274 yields 3.8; -0.07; -0.06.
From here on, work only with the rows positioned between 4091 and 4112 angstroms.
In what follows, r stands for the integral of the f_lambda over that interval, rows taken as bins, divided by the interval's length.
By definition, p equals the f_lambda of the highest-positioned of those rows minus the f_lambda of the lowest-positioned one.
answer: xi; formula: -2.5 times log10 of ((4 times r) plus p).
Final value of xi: -1.46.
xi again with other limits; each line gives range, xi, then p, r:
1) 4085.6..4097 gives -1.74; 0.29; 1.17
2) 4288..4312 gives -1.45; -0.08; 0.97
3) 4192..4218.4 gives -1.70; 0.28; 1.12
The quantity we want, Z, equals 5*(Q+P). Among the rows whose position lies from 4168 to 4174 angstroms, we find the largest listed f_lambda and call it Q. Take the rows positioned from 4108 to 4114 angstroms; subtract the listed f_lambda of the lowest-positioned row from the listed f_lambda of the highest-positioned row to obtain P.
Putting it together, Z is 7.2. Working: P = 0.31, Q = 1.12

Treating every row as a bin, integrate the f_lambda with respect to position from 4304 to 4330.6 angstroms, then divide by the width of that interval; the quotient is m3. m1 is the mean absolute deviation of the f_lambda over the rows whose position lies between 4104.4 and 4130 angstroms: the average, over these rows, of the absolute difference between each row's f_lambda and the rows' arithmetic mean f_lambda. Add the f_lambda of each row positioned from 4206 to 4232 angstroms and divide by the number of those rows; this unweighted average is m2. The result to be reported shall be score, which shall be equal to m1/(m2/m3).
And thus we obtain 0.114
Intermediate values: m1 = 0.119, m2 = 1.17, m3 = 1.12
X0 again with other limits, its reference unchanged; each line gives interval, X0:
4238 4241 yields 0.013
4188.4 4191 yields 0.025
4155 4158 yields 0.014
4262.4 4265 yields 0.047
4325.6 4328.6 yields 0.011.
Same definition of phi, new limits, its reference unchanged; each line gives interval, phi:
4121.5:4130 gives 4128.58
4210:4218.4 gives 4214.06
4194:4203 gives 4198.57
